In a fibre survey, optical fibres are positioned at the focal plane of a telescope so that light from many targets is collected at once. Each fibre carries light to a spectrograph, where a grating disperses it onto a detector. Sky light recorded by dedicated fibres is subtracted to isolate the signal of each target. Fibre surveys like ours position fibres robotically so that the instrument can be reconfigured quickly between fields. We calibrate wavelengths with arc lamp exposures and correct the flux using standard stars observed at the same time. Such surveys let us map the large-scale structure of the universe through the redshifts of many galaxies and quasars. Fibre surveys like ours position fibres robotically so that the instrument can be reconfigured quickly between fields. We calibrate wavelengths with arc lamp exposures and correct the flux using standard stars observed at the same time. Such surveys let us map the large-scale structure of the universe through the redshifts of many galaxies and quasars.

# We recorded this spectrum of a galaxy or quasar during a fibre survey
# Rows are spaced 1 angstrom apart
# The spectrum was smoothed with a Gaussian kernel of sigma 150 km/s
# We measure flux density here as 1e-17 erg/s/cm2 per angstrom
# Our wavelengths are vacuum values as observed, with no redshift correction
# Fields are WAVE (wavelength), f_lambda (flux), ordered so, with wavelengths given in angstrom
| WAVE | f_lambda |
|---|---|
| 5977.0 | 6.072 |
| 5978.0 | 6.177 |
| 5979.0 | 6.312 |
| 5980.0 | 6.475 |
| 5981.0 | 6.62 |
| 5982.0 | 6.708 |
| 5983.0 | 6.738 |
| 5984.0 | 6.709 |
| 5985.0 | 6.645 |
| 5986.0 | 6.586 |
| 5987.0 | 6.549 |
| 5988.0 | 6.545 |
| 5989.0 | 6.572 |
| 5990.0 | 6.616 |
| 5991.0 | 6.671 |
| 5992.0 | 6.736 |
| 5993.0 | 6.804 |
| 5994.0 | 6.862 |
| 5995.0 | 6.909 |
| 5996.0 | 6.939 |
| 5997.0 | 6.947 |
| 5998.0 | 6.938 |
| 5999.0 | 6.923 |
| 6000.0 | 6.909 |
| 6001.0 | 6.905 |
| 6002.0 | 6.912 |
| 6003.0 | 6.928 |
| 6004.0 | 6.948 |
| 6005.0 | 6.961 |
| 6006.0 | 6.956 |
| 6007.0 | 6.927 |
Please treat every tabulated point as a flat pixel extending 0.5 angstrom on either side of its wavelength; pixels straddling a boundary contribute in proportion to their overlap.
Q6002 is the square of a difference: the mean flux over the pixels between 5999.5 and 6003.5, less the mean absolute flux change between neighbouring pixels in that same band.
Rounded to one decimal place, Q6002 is 47.7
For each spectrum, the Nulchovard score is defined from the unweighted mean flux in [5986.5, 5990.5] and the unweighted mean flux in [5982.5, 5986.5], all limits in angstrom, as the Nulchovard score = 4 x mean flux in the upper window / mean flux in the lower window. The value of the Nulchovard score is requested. 3.94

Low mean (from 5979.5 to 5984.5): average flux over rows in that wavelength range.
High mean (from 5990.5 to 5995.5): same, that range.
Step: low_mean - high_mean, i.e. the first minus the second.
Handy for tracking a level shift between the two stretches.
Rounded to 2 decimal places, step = -0.15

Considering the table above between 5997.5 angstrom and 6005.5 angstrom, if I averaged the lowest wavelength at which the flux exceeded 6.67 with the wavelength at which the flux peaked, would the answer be 6001.5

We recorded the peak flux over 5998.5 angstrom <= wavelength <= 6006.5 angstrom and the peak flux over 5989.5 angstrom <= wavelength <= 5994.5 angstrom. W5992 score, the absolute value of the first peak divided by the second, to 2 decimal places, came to 1.01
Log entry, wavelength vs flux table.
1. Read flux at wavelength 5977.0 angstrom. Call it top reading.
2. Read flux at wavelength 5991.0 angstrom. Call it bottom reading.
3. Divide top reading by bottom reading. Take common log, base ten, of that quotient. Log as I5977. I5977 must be -0.041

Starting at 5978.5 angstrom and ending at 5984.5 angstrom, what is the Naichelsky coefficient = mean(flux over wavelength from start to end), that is 6.59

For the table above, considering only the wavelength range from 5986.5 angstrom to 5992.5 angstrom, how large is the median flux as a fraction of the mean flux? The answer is 0.997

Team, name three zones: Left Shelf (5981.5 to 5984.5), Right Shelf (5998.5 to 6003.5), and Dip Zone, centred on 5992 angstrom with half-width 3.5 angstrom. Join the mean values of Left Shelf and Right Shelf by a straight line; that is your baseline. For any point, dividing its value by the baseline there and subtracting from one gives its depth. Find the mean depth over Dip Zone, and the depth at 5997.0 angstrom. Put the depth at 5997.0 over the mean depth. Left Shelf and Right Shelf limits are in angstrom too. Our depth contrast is -1.0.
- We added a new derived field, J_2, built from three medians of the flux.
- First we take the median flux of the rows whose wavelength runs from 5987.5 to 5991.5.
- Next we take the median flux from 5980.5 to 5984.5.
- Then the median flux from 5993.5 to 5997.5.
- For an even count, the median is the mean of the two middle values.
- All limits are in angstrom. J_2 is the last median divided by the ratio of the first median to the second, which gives 7.0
